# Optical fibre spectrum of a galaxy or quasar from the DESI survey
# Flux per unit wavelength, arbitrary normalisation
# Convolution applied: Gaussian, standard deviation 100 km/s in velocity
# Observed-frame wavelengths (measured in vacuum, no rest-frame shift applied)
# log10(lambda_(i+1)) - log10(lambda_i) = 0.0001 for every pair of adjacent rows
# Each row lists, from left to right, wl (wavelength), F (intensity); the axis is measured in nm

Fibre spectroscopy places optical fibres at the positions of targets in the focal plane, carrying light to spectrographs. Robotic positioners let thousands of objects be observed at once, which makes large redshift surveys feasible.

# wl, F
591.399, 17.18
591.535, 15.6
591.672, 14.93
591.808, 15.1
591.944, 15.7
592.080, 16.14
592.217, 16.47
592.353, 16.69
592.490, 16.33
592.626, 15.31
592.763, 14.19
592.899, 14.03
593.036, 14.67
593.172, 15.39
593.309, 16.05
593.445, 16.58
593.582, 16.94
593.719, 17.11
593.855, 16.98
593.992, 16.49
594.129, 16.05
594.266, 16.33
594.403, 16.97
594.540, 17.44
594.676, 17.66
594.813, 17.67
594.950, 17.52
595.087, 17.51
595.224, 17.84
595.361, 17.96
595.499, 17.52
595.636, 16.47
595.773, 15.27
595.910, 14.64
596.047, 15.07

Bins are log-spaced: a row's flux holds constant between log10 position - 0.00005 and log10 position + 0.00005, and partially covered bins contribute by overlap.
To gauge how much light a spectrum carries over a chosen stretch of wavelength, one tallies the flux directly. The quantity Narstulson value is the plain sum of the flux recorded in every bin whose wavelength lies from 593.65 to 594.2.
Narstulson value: 67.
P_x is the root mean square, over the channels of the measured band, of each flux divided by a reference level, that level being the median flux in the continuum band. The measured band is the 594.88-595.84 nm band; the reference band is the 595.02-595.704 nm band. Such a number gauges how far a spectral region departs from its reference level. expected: 0.98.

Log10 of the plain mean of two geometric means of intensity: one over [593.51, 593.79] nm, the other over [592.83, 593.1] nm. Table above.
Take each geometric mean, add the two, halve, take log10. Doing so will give 1.196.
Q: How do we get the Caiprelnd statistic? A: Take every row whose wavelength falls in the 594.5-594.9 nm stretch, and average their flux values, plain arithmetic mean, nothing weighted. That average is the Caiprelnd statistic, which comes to 17.6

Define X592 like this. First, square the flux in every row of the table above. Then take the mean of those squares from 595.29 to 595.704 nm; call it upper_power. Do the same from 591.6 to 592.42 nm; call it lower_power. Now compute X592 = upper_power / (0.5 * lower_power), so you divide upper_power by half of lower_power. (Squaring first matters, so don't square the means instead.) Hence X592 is 2.4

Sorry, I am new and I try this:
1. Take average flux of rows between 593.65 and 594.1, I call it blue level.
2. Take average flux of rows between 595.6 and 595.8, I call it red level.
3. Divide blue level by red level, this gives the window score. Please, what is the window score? 1.06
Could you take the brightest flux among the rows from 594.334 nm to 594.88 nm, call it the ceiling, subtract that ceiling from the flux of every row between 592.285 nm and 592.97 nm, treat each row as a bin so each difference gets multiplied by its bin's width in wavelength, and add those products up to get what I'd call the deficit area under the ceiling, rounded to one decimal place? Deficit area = -1.6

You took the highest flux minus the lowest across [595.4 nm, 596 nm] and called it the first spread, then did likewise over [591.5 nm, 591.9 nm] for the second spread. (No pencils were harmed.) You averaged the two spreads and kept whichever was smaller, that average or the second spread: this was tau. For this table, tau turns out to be 0.7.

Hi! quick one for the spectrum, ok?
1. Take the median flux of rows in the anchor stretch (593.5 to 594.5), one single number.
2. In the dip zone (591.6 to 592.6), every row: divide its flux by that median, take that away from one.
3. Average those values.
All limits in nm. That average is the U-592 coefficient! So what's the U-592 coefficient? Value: 0.06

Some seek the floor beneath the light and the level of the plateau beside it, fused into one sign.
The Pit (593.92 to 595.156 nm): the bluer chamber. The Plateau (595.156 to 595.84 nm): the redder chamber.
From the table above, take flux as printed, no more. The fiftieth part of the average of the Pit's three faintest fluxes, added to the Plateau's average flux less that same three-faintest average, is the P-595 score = 1.0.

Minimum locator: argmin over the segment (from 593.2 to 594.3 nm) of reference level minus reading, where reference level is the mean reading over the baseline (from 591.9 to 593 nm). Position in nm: 593.719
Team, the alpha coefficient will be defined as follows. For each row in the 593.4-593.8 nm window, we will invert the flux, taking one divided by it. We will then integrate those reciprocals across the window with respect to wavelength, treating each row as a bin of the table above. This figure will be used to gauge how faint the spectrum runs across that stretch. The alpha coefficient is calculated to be 0.024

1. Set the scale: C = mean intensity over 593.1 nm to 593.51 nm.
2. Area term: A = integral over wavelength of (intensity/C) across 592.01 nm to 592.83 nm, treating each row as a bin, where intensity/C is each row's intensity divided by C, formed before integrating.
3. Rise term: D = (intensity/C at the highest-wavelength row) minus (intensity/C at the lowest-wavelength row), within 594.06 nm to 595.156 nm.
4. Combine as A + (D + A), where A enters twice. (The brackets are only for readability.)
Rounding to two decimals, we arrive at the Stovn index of 1.71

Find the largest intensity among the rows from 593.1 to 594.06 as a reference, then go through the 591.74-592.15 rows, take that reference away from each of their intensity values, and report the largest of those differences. -1.0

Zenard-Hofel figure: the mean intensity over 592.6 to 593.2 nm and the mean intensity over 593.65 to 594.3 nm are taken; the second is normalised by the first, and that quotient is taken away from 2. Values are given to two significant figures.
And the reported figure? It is 0.87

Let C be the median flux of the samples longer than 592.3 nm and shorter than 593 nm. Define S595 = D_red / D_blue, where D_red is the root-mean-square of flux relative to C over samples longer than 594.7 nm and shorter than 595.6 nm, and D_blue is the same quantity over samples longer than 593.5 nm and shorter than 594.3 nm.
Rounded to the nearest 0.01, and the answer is 1.70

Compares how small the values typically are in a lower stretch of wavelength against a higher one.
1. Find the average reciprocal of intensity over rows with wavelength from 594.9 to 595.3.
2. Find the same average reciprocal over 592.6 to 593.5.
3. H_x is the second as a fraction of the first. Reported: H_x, 1.17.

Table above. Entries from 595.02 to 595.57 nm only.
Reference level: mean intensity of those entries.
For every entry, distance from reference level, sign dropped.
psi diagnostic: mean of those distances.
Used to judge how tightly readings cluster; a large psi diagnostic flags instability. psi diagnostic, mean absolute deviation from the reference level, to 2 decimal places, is 0.19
